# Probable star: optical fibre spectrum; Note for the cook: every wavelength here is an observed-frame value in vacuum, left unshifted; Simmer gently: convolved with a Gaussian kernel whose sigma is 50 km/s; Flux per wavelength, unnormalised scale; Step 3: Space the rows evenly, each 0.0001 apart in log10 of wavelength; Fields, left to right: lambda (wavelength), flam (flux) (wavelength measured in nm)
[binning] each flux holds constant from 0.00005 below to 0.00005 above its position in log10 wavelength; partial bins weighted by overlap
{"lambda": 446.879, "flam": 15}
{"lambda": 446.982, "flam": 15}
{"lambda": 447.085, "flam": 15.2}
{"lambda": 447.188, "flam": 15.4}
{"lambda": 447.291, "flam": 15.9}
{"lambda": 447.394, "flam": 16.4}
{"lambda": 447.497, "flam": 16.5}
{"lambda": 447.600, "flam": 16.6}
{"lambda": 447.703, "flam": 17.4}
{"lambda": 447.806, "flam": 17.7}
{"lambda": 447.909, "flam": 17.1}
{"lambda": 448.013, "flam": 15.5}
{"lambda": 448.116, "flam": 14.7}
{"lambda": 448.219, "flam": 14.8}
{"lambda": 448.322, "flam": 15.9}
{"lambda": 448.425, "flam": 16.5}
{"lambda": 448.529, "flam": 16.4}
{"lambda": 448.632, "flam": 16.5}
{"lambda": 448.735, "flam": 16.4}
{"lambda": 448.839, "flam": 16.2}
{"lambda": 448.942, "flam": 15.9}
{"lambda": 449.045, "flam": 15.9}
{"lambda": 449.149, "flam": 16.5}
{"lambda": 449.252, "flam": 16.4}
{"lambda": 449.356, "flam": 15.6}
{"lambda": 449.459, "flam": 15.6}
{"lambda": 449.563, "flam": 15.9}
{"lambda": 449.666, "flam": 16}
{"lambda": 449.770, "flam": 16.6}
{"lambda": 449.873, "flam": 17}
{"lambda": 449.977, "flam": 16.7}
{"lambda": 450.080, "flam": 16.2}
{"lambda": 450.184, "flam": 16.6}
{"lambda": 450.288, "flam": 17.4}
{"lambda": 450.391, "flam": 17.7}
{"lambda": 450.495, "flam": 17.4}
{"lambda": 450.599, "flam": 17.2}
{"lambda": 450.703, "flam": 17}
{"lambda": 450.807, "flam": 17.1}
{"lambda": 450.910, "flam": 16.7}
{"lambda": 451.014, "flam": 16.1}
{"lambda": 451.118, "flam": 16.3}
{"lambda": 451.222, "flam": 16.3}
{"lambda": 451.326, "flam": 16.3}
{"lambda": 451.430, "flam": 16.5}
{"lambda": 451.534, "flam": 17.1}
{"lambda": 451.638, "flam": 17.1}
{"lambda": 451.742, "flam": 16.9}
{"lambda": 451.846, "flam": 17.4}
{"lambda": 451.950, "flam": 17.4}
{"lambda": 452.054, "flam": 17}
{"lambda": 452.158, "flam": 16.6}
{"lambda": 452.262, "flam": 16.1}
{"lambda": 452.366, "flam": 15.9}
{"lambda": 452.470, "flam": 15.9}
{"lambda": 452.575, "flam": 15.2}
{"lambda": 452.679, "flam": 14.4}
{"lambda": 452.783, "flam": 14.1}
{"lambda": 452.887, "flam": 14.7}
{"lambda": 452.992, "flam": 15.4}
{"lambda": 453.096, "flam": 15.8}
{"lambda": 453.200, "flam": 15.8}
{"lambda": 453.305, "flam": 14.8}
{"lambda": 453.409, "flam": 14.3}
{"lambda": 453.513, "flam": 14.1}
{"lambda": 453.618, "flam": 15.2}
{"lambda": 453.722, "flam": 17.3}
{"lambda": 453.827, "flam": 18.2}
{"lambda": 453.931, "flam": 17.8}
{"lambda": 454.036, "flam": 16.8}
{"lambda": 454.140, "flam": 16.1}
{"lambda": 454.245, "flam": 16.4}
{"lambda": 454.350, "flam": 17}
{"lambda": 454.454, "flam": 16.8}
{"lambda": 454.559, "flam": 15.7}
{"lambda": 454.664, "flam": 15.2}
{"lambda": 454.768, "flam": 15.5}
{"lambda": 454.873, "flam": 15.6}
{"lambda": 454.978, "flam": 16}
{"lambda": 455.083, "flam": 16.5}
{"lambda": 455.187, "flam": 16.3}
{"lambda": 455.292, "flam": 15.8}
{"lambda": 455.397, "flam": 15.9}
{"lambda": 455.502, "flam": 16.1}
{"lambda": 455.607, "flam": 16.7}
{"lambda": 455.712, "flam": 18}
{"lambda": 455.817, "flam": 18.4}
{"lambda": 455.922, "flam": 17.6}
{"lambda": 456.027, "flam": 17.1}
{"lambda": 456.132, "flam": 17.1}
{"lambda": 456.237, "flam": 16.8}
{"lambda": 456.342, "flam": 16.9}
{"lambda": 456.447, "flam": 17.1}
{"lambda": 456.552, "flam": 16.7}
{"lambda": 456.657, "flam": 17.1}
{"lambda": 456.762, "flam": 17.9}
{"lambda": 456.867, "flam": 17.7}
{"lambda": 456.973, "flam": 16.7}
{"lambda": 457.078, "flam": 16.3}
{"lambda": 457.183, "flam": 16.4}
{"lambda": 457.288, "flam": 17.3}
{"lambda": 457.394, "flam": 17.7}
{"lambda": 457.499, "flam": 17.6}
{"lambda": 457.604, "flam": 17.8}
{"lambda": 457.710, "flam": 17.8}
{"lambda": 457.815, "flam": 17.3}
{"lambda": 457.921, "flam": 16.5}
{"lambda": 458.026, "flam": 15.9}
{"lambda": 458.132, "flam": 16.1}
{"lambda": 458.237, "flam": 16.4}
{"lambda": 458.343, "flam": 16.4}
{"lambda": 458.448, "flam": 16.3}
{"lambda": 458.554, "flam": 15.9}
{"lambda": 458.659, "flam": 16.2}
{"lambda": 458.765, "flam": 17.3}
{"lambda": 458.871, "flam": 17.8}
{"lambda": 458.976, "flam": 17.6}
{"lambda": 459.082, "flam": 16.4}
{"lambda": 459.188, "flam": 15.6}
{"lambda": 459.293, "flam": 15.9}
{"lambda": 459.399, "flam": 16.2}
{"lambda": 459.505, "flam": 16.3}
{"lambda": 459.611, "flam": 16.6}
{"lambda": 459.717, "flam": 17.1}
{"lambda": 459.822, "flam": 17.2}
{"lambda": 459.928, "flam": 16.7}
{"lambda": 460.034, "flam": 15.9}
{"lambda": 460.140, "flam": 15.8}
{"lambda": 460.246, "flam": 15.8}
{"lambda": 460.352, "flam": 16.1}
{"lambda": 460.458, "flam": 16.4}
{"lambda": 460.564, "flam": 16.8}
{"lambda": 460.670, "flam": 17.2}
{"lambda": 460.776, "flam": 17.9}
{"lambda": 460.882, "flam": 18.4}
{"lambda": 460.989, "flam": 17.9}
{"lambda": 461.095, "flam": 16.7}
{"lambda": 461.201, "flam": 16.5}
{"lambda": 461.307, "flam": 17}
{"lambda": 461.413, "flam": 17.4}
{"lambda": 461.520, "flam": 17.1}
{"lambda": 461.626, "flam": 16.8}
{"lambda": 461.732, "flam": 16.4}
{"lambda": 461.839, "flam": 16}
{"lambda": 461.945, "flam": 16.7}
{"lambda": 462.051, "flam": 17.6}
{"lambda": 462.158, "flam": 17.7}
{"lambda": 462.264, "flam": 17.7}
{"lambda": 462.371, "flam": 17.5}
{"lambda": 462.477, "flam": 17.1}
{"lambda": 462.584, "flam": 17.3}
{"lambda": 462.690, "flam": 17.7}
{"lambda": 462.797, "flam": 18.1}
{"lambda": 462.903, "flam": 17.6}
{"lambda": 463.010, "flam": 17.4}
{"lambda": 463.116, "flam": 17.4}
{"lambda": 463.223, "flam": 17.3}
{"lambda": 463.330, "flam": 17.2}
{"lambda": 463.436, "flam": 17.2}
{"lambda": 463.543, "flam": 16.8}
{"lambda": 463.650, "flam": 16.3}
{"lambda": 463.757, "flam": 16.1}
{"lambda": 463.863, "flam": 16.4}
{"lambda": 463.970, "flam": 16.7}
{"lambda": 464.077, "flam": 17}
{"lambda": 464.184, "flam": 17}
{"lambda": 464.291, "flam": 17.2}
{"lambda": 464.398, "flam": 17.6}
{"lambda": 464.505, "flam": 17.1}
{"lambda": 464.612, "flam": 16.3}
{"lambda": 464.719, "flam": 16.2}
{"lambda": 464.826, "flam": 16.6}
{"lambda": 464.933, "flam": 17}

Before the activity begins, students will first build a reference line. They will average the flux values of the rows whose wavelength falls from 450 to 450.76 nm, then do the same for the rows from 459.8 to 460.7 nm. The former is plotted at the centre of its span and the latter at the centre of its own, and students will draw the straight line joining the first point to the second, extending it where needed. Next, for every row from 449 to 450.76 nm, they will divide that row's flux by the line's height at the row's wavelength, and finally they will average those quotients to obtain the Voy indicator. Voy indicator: 0.97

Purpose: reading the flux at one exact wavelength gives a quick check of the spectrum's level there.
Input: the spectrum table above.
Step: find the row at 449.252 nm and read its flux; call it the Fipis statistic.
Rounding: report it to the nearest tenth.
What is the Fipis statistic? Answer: 16.4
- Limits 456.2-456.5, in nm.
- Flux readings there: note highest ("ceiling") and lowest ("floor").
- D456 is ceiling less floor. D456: 0.3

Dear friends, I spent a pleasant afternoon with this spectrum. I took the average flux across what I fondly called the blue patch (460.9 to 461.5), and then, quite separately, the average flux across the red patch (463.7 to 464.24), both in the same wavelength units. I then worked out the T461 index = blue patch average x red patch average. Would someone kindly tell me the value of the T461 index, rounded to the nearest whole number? 285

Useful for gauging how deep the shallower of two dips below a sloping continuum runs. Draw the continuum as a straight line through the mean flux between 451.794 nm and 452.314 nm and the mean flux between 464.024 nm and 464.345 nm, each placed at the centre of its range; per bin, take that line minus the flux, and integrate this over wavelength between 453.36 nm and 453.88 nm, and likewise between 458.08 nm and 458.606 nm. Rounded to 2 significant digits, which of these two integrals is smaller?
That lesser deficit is 0.40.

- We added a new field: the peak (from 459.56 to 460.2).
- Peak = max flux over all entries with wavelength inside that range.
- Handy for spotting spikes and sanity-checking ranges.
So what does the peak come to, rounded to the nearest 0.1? 17.2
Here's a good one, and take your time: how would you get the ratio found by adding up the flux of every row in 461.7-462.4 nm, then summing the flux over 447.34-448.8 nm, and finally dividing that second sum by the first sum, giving 1.9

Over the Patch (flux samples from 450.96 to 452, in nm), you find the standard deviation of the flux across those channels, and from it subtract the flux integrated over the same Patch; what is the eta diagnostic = -16.9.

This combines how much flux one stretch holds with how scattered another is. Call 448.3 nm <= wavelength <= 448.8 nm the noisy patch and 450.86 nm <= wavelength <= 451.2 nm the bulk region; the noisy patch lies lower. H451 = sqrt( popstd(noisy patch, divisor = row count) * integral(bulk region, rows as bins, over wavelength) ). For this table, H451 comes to 1.1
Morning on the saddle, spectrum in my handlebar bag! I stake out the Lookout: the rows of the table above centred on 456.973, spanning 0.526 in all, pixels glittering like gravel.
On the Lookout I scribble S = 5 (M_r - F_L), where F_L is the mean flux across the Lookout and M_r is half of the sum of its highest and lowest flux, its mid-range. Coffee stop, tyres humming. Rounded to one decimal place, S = 0.5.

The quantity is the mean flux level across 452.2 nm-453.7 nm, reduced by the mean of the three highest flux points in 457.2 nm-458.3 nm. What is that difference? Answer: -2.6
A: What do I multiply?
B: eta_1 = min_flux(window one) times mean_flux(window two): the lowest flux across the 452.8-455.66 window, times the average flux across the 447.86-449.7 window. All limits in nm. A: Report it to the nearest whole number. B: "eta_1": 225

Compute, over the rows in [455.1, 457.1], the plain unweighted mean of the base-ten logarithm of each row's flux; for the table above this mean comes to 1.23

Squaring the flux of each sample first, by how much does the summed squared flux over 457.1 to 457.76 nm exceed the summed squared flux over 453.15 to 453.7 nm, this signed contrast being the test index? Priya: 722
